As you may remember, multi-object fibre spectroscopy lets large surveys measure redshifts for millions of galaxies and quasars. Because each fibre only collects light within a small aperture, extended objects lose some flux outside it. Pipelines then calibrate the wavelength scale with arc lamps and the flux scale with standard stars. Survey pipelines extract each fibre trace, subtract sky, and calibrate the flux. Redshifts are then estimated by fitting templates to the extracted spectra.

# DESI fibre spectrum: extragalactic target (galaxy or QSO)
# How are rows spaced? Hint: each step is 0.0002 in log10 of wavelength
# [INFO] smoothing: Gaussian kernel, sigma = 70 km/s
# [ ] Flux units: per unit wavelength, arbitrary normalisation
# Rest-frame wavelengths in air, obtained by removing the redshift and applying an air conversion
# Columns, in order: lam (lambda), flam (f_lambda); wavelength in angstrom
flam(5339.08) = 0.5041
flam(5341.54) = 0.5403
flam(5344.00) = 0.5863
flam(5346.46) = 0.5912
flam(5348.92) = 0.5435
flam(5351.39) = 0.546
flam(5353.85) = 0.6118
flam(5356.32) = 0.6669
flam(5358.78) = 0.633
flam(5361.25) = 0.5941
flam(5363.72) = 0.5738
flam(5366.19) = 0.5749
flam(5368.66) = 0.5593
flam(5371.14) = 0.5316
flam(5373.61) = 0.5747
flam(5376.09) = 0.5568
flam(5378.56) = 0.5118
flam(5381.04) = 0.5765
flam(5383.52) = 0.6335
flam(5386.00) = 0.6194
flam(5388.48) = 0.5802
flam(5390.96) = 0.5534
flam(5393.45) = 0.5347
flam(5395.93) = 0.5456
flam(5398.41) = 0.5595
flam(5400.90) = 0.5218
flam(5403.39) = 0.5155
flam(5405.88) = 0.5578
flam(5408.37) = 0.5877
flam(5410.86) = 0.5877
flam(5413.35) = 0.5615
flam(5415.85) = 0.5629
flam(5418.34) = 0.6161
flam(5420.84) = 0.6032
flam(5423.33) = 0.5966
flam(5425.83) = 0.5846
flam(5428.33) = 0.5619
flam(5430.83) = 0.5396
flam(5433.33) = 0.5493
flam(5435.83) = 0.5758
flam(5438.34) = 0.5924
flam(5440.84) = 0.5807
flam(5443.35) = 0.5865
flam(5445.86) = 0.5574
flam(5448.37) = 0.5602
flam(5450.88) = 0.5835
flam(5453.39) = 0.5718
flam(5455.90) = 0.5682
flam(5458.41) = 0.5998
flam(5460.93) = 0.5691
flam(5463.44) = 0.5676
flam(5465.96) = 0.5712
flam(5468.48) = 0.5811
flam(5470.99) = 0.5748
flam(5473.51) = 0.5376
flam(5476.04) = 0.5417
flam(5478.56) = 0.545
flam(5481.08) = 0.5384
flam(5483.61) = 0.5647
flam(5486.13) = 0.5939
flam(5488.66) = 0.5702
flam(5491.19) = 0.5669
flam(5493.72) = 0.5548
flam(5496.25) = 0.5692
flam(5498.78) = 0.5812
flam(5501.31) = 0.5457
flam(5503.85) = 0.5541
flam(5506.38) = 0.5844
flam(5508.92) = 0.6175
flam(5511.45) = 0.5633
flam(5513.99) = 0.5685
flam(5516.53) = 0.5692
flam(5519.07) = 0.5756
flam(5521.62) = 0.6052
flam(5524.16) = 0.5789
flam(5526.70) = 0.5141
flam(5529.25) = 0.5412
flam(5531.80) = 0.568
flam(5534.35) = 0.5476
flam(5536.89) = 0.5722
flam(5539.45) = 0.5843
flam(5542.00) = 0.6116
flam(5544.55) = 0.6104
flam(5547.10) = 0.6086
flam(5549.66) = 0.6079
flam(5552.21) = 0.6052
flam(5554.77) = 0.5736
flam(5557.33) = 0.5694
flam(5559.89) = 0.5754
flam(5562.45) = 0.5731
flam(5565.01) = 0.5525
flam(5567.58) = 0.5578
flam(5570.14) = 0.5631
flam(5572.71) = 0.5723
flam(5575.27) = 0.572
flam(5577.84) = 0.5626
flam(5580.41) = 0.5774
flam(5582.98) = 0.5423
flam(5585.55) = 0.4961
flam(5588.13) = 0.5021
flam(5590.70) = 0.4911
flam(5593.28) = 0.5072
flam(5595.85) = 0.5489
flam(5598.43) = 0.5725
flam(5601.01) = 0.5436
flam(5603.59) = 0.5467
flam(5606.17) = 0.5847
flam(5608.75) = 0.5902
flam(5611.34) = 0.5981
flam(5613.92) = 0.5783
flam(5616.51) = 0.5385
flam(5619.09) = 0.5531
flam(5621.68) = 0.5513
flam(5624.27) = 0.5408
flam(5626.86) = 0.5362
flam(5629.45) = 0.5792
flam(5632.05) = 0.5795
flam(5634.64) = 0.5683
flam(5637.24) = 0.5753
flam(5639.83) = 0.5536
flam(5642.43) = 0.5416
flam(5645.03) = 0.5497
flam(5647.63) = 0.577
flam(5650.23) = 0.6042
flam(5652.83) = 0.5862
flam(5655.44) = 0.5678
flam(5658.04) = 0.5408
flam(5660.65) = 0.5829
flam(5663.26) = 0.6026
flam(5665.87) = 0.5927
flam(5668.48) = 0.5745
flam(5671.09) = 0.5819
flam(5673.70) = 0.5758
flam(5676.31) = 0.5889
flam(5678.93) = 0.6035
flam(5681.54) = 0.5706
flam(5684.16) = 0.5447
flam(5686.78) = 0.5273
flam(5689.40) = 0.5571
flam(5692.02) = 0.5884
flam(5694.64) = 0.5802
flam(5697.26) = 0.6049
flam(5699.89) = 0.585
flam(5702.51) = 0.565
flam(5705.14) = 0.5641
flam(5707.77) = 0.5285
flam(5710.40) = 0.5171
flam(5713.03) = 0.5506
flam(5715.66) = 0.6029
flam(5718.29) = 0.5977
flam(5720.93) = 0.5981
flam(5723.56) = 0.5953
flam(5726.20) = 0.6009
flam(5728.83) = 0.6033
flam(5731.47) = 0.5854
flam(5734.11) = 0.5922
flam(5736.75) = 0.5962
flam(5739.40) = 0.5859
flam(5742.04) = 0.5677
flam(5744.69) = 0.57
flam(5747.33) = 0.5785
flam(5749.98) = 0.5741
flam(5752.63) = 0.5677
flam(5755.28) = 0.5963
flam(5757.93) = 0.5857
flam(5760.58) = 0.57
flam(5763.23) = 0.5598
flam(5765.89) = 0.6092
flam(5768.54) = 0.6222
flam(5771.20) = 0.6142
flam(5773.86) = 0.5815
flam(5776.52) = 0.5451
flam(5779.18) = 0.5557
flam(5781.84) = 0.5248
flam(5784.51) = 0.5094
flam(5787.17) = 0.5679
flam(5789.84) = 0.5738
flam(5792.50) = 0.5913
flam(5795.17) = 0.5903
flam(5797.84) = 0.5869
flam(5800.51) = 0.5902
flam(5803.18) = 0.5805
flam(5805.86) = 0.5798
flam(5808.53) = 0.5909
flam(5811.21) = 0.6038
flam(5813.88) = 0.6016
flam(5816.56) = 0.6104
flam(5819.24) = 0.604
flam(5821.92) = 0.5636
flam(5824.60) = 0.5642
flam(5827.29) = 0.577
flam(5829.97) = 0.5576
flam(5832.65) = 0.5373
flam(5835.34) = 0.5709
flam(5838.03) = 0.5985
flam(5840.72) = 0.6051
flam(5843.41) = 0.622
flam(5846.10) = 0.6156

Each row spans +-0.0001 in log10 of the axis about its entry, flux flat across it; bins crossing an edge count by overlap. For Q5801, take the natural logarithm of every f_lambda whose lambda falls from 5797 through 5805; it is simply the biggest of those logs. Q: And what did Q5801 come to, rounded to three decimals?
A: -0.527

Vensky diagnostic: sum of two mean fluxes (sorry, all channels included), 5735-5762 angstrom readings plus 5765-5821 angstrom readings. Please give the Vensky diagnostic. 1.16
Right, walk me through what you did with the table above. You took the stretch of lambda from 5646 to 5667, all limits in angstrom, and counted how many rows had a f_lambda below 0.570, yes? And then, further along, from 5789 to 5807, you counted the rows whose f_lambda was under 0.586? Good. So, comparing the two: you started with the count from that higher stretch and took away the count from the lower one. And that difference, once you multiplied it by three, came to 3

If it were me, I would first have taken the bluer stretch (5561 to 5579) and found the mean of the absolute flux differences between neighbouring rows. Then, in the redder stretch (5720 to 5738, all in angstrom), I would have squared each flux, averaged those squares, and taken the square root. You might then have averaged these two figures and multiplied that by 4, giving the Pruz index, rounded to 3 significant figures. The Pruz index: 1.21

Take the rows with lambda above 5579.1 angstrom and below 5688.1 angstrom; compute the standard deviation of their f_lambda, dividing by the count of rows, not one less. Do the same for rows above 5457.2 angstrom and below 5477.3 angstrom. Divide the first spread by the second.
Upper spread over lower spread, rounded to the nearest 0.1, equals 1.5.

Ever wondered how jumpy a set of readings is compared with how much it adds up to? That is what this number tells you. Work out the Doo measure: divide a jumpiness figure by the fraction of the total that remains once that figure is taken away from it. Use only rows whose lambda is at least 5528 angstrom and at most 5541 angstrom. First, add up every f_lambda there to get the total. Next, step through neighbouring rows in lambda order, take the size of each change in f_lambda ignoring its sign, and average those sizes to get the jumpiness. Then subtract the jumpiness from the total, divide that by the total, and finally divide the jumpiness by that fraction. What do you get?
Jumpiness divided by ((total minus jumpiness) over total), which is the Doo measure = 0.021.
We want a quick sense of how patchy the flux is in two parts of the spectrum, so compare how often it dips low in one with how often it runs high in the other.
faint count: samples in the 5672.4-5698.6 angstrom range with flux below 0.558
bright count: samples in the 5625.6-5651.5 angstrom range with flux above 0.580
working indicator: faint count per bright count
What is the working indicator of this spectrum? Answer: 3.0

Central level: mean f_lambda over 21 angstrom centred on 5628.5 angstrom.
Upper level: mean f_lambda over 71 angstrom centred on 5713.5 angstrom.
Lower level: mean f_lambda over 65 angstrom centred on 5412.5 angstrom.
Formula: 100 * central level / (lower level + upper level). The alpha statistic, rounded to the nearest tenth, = 48.8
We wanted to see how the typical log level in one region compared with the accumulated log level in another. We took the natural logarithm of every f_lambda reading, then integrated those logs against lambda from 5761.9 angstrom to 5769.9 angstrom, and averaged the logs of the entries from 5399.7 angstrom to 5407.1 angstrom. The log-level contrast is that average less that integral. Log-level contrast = 3.5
